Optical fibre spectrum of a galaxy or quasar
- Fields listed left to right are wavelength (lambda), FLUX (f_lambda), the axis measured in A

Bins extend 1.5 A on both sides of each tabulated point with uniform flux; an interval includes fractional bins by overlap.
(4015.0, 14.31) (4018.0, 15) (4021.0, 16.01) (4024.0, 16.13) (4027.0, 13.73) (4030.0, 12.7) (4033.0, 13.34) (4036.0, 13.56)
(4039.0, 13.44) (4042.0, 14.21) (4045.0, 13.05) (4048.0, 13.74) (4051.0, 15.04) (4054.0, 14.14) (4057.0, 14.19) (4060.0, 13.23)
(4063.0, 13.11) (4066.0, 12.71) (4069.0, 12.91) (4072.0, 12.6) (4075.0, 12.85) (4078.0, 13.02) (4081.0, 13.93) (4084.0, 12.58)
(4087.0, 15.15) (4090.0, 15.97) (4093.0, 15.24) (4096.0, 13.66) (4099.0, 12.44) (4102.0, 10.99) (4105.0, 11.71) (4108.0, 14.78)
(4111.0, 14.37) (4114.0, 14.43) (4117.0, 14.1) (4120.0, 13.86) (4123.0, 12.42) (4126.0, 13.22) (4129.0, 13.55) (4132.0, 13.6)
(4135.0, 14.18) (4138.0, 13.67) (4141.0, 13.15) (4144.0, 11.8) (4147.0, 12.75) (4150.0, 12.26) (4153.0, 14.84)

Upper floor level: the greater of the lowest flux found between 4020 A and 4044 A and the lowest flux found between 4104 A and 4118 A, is 12.7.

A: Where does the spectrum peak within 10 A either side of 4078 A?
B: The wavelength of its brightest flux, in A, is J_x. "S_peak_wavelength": 4087.0 A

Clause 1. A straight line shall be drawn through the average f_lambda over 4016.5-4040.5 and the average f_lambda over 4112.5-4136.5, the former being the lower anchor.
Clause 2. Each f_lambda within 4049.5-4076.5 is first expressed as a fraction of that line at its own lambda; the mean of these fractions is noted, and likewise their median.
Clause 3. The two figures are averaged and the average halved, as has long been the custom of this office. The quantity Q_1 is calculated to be 0.473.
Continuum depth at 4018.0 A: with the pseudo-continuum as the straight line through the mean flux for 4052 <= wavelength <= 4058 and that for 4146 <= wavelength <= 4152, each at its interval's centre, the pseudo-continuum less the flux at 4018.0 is -0.2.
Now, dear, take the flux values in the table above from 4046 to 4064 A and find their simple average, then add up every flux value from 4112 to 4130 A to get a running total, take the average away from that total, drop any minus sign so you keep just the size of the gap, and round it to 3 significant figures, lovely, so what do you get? 67.7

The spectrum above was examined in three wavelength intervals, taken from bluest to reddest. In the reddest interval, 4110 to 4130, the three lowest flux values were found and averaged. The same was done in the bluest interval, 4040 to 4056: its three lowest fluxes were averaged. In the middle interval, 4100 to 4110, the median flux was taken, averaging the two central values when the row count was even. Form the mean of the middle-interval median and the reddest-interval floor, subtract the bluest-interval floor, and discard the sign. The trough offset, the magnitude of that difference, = 1.26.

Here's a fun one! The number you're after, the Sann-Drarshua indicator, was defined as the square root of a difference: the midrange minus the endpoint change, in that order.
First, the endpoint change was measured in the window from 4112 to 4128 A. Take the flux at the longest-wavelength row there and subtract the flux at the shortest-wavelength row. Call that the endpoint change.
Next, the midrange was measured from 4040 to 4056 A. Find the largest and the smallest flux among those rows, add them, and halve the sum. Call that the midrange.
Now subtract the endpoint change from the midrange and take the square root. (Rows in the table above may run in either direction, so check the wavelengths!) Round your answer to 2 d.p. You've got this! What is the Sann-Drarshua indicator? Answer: 3.91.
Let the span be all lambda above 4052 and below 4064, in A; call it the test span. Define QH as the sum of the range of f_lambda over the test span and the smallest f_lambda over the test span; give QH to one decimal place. 14.2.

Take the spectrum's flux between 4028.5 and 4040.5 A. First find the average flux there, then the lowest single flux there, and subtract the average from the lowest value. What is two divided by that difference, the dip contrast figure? -3.6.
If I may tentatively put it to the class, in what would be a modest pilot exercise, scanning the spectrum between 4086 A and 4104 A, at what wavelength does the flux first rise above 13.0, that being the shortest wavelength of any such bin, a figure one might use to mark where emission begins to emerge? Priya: 4087.0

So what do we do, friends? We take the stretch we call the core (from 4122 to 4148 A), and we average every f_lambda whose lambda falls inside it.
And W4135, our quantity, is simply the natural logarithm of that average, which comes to 2.58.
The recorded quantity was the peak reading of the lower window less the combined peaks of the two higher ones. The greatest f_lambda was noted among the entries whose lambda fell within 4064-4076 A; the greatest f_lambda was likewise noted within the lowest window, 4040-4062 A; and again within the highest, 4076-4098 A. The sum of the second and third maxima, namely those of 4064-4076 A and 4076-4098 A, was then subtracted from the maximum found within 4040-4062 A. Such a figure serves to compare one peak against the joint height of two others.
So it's -13.8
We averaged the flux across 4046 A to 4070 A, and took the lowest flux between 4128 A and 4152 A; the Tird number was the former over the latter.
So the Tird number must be 1.16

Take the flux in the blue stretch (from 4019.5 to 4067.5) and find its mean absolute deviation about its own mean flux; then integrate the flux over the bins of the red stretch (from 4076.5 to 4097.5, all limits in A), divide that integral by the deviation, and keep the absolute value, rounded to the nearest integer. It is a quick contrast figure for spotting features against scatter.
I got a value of 376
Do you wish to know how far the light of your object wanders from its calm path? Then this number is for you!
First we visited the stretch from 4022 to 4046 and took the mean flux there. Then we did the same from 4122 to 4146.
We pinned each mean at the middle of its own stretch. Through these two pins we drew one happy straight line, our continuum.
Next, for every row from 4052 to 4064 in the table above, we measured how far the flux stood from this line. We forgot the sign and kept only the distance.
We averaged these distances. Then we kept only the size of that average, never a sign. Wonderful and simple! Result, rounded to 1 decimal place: 0.5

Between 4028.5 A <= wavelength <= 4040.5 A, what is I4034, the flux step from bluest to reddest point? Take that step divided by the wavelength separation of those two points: 0.082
